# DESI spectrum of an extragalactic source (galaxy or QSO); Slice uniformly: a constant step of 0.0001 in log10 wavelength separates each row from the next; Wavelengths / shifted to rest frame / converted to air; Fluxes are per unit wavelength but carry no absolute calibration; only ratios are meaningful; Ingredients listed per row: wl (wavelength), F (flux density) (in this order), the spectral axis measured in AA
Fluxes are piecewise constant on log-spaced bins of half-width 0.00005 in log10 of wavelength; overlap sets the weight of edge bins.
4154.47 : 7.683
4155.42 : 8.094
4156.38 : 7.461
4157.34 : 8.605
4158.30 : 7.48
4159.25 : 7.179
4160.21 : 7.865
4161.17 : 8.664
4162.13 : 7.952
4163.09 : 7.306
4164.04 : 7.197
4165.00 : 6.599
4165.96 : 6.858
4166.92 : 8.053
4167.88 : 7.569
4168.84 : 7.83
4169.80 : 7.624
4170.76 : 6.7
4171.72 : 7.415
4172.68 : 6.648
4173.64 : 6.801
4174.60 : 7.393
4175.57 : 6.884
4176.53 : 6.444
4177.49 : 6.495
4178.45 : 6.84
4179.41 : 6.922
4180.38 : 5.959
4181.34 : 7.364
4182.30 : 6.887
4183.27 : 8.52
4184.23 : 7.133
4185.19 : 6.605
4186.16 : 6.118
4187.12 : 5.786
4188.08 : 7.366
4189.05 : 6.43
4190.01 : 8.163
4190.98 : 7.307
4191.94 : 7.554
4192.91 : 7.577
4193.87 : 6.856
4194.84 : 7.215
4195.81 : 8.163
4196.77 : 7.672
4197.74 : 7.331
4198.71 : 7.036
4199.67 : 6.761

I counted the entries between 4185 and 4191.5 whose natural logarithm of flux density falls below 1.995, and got 5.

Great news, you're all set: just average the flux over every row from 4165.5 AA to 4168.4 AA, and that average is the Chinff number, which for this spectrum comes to 7.5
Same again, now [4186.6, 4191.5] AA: 7.0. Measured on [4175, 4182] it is 6.7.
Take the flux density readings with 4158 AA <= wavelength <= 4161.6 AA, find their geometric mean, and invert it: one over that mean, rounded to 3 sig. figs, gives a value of 0.129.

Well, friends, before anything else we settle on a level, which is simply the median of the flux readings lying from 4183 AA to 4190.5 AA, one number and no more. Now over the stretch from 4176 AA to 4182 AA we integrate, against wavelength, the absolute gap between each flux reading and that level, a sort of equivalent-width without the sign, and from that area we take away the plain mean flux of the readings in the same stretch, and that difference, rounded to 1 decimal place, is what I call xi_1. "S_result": -4.5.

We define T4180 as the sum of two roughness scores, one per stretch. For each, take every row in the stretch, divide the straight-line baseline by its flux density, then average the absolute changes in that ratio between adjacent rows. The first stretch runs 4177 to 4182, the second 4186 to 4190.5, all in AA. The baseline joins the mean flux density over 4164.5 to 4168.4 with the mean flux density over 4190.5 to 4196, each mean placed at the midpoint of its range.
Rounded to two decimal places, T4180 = 0.30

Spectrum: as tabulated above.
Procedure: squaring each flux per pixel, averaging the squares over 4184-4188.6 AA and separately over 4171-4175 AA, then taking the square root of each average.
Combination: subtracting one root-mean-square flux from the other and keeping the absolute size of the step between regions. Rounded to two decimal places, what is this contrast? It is 0.44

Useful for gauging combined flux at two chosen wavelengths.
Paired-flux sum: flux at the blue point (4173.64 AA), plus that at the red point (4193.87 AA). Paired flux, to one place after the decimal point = 13.7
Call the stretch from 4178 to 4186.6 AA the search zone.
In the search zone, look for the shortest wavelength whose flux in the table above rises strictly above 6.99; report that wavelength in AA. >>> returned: 4181.34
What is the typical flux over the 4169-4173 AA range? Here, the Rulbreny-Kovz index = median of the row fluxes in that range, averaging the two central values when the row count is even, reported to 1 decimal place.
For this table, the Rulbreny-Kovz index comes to 7.1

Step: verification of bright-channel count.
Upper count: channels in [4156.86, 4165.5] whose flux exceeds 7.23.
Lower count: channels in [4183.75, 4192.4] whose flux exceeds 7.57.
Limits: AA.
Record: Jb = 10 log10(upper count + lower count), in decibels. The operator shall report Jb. 8.5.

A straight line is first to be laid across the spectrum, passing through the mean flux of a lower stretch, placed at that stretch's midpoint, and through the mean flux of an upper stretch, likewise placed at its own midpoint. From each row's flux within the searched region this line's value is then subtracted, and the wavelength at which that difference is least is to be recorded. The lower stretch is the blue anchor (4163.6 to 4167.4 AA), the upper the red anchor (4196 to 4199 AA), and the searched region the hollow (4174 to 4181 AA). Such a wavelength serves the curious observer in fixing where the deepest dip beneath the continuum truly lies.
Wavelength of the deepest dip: 4180.38 AA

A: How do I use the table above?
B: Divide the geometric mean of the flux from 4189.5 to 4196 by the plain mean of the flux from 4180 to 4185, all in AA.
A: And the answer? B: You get 1.05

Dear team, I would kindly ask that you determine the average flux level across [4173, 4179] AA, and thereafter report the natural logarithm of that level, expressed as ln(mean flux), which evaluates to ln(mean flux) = 1.92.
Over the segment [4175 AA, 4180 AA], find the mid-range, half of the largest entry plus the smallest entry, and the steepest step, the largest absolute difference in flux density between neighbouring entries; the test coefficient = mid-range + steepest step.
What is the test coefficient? 7.12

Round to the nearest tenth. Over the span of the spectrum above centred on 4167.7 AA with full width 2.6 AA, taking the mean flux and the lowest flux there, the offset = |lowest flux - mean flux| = 0.2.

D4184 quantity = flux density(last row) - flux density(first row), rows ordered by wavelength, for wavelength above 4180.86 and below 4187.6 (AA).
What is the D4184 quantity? -1.6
